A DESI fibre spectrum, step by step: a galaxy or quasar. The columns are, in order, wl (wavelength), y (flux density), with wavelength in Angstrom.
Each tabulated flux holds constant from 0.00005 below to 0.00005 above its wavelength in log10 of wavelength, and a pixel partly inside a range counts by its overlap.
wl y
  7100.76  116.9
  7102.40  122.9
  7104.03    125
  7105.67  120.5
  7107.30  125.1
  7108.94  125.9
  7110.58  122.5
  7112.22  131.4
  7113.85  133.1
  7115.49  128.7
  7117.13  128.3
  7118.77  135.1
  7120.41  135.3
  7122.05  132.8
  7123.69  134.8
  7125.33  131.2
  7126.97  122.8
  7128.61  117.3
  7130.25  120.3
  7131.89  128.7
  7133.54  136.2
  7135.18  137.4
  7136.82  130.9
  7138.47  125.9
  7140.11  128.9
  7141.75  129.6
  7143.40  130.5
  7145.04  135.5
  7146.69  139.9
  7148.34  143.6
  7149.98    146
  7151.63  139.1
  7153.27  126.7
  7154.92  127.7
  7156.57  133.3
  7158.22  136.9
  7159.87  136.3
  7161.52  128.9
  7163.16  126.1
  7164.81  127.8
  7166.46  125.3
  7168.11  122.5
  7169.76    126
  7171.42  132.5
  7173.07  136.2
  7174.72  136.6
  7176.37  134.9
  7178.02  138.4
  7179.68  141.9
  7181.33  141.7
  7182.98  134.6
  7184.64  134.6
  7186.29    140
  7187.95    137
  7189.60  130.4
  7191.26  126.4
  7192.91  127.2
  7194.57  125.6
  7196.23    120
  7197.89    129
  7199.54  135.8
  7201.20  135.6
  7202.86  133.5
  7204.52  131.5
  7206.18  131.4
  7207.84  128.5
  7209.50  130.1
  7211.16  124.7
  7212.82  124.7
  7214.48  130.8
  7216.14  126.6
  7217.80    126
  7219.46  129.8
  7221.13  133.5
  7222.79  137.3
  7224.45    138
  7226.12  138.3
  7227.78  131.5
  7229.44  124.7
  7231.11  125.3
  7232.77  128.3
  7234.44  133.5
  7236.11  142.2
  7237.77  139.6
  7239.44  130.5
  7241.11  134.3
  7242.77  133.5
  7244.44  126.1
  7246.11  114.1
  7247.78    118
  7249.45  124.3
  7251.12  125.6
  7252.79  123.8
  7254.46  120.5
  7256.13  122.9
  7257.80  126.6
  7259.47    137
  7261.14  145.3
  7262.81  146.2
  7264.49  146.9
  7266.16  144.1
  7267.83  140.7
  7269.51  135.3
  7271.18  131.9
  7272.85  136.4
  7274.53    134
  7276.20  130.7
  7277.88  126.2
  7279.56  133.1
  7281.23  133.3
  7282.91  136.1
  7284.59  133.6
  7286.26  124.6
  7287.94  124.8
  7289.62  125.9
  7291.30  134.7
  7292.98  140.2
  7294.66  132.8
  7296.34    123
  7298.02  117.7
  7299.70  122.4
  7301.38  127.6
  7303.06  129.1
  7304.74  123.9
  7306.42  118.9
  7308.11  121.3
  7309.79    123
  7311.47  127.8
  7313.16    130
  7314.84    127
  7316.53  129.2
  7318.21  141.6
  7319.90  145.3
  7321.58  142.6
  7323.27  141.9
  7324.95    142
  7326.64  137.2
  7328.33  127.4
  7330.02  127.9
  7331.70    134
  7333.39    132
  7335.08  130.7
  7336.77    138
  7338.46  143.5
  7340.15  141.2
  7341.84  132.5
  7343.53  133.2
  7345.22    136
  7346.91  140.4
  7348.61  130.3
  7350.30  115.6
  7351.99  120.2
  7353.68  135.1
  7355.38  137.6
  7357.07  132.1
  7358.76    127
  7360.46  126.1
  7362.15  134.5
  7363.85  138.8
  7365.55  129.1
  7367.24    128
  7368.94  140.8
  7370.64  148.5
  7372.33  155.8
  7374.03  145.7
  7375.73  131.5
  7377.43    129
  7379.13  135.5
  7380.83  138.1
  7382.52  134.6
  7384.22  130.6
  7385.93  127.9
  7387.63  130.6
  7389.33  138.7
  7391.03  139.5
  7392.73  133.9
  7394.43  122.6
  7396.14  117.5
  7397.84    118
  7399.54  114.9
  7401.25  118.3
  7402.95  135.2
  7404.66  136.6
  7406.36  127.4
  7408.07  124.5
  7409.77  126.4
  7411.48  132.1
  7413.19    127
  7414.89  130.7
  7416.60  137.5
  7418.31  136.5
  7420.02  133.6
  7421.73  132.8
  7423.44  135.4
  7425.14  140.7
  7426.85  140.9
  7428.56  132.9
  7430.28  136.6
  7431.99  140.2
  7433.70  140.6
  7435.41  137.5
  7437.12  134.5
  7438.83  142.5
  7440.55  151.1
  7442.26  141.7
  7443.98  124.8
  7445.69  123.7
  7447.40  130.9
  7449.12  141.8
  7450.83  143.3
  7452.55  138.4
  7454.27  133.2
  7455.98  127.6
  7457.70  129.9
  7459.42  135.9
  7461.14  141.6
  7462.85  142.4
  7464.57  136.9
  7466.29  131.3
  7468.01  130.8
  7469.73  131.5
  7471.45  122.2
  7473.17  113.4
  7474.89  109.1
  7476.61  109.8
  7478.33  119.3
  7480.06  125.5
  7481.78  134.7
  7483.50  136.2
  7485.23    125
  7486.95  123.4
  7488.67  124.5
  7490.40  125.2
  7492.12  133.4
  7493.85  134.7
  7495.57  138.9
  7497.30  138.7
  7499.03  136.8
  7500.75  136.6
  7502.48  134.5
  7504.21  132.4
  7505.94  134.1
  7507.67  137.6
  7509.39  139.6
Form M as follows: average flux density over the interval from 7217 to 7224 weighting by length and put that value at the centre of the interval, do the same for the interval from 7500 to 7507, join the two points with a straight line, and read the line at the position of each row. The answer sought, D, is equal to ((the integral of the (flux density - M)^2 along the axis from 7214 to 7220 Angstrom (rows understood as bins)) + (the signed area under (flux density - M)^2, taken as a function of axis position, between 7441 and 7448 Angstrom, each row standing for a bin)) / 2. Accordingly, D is 337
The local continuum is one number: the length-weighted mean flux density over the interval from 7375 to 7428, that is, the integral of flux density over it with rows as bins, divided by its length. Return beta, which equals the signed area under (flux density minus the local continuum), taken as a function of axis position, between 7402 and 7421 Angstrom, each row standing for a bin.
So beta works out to 11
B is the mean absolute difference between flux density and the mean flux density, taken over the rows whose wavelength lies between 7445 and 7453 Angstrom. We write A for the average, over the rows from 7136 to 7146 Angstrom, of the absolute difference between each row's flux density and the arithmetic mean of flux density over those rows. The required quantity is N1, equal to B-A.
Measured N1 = 5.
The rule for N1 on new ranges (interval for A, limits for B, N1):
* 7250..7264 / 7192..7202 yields -4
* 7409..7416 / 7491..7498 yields 0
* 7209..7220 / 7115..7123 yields 1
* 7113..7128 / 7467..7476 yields 5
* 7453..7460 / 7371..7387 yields 4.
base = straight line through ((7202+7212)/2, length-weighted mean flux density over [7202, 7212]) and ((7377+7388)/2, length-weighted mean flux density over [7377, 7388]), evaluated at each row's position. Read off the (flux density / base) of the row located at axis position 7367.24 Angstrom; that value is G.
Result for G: 0.97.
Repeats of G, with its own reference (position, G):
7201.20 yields 1.04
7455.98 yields 0.95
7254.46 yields 0.92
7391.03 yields 1.05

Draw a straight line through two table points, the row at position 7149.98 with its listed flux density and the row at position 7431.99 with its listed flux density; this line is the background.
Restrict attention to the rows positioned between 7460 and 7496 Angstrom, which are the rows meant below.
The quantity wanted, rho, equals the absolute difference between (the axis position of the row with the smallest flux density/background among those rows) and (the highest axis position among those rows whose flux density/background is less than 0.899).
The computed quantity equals 13.8 Angstrom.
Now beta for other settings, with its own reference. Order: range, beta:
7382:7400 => -49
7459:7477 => -53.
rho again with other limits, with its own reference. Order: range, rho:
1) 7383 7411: 10.2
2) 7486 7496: 1.7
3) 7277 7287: 0.0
